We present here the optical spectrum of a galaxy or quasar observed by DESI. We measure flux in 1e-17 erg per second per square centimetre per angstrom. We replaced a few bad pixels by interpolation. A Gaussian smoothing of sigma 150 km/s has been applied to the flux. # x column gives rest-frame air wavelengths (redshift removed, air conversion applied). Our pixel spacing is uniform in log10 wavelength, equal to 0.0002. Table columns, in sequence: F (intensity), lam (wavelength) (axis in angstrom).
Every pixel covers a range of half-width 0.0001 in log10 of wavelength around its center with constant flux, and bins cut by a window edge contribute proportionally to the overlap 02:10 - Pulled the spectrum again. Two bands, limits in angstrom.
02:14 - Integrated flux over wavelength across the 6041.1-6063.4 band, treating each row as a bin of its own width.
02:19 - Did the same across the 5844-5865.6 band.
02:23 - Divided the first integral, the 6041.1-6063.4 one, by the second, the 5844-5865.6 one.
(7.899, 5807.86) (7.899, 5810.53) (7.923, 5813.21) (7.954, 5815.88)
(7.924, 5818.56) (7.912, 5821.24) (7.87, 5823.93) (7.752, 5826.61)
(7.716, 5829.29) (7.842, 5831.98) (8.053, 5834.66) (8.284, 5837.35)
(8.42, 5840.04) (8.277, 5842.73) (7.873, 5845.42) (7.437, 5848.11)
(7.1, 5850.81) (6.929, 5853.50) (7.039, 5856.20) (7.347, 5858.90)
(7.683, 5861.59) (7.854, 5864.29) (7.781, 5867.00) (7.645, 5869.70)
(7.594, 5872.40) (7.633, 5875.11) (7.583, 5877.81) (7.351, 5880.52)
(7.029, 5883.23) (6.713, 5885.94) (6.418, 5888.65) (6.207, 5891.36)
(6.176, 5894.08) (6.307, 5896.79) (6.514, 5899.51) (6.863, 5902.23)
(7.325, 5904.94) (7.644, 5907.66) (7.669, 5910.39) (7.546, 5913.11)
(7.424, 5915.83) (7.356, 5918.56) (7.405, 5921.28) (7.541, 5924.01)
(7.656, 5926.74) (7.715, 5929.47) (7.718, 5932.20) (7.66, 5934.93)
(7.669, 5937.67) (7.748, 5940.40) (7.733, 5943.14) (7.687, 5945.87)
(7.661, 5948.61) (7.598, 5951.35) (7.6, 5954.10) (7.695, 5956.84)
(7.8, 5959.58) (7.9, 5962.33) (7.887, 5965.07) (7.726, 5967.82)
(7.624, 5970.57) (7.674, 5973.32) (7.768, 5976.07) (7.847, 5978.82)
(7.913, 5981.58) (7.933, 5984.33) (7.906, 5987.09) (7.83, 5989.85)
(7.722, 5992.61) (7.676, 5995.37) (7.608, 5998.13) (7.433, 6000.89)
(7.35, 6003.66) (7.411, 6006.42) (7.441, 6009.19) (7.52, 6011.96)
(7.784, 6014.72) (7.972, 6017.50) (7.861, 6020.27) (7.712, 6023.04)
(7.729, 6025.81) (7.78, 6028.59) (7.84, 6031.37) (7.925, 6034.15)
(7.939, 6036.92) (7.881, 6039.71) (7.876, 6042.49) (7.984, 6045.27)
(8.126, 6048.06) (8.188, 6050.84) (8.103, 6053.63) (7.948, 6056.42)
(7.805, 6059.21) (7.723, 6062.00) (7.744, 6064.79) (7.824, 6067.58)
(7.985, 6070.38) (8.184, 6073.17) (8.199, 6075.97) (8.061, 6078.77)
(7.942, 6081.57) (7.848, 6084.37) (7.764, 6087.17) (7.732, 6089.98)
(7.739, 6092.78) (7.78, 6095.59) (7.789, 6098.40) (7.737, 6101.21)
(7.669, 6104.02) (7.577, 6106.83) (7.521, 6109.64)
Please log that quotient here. 1.11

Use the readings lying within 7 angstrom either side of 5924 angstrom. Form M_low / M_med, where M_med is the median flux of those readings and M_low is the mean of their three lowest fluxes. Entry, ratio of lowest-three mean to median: 0.986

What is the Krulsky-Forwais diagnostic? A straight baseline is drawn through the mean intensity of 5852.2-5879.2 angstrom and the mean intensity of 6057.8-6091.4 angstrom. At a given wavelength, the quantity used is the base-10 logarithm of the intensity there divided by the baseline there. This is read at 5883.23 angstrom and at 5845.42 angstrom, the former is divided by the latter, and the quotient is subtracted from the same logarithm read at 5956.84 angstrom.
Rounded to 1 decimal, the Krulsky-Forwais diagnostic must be 1.3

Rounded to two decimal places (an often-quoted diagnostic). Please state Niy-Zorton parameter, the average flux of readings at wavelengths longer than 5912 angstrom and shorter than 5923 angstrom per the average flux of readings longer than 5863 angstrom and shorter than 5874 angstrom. 0.96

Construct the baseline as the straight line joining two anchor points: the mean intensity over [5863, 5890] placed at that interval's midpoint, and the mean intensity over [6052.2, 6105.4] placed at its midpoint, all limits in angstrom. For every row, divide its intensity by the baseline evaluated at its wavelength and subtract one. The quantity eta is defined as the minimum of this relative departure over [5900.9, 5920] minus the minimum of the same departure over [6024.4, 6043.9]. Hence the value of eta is -0.07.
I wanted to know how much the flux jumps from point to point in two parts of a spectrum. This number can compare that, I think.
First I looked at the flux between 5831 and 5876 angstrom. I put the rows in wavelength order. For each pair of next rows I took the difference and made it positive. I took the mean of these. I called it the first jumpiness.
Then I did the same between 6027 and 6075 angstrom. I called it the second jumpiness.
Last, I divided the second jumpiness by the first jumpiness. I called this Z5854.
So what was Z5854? 0.4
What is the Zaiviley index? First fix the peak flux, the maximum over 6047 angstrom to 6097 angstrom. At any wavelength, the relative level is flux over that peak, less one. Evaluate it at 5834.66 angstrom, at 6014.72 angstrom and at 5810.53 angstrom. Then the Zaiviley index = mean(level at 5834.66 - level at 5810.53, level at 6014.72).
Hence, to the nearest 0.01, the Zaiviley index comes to -0.02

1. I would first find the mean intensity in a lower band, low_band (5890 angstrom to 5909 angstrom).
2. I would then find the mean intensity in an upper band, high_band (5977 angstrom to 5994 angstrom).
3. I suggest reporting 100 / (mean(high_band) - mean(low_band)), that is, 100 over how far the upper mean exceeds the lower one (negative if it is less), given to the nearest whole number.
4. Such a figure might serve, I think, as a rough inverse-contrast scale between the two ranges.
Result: 88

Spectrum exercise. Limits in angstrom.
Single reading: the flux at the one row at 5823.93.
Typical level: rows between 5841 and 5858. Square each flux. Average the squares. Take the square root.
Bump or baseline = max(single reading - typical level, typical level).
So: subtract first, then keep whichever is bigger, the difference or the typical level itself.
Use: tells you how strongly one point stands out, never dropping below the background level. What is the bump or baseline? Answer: 7.5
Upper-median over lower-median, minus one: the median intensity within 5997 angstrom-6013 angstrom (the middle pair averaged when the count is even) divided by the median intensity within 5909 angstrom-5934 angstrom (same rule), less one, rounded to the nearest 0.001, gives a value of -0.014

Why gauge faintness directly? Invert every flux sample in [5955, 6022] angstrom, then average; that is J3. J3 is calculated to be 0.130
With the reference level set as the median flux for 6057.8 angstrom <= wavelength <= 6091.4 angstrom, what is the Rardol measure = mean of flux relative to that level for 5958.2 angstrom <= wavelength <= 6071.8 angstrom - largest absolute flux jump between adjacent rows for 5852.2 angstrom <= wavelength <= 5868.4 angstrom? 0.66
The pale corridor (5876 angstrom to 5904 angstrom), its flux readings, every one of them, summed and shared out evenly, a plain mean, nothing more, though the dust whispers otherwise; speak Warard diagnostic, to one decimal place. 6.7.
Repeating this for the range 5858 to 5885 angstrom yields 7.5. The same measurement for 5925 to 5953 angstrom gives 7.7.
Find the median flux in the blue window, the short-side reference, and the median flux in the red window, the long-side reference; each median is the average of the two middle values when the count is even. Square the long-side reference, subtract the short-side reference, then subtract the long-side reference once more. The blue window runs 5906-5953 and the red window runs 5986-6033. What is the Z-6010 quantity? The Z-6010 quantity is 44.2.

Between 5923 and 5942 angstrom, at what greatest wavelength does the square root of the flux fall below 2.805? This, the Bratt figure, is 5940.40 angstrom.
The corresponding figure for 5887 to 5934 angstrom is 5932.20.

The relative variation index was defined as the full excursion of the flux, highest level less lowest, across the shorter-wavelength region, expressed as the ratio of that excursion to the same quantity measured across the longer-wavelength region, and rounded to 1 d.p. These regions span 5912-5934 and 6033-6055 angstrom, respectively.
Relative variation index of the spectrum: 1.2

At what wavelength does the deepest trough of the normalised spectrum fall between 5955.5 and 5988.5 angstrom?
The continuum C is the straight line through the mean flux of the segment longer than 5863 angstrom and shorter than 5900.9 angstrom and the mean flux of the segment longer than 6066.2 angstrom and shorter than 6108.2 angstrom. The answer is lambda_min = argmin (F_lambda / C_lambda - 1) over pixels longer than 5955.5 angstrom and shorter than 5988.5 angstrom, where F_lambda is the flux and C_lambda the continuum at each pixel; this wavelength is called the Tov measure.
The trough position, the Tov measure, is 5970.57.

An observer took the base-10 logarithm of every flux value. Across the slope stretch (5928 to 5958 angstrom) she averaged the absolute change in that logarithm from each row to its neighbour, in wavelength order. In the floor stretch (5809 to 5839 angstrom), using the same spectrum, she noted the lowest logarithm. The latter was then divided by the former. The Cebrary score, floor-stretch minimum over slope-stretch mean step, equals 396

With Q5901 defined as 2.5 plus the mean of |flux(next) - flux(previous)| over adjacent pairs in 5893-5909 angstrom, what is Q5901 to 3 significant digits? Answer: 2.79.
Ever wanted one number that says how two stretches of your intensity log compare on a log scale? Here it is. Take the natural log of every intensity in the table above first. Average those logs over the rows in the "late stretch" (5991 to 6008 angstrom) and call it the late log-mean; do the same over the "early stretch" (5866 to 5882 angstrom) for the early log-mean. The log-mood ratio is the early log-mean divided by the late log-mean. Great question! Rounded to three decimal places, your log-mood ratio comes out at 1.004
